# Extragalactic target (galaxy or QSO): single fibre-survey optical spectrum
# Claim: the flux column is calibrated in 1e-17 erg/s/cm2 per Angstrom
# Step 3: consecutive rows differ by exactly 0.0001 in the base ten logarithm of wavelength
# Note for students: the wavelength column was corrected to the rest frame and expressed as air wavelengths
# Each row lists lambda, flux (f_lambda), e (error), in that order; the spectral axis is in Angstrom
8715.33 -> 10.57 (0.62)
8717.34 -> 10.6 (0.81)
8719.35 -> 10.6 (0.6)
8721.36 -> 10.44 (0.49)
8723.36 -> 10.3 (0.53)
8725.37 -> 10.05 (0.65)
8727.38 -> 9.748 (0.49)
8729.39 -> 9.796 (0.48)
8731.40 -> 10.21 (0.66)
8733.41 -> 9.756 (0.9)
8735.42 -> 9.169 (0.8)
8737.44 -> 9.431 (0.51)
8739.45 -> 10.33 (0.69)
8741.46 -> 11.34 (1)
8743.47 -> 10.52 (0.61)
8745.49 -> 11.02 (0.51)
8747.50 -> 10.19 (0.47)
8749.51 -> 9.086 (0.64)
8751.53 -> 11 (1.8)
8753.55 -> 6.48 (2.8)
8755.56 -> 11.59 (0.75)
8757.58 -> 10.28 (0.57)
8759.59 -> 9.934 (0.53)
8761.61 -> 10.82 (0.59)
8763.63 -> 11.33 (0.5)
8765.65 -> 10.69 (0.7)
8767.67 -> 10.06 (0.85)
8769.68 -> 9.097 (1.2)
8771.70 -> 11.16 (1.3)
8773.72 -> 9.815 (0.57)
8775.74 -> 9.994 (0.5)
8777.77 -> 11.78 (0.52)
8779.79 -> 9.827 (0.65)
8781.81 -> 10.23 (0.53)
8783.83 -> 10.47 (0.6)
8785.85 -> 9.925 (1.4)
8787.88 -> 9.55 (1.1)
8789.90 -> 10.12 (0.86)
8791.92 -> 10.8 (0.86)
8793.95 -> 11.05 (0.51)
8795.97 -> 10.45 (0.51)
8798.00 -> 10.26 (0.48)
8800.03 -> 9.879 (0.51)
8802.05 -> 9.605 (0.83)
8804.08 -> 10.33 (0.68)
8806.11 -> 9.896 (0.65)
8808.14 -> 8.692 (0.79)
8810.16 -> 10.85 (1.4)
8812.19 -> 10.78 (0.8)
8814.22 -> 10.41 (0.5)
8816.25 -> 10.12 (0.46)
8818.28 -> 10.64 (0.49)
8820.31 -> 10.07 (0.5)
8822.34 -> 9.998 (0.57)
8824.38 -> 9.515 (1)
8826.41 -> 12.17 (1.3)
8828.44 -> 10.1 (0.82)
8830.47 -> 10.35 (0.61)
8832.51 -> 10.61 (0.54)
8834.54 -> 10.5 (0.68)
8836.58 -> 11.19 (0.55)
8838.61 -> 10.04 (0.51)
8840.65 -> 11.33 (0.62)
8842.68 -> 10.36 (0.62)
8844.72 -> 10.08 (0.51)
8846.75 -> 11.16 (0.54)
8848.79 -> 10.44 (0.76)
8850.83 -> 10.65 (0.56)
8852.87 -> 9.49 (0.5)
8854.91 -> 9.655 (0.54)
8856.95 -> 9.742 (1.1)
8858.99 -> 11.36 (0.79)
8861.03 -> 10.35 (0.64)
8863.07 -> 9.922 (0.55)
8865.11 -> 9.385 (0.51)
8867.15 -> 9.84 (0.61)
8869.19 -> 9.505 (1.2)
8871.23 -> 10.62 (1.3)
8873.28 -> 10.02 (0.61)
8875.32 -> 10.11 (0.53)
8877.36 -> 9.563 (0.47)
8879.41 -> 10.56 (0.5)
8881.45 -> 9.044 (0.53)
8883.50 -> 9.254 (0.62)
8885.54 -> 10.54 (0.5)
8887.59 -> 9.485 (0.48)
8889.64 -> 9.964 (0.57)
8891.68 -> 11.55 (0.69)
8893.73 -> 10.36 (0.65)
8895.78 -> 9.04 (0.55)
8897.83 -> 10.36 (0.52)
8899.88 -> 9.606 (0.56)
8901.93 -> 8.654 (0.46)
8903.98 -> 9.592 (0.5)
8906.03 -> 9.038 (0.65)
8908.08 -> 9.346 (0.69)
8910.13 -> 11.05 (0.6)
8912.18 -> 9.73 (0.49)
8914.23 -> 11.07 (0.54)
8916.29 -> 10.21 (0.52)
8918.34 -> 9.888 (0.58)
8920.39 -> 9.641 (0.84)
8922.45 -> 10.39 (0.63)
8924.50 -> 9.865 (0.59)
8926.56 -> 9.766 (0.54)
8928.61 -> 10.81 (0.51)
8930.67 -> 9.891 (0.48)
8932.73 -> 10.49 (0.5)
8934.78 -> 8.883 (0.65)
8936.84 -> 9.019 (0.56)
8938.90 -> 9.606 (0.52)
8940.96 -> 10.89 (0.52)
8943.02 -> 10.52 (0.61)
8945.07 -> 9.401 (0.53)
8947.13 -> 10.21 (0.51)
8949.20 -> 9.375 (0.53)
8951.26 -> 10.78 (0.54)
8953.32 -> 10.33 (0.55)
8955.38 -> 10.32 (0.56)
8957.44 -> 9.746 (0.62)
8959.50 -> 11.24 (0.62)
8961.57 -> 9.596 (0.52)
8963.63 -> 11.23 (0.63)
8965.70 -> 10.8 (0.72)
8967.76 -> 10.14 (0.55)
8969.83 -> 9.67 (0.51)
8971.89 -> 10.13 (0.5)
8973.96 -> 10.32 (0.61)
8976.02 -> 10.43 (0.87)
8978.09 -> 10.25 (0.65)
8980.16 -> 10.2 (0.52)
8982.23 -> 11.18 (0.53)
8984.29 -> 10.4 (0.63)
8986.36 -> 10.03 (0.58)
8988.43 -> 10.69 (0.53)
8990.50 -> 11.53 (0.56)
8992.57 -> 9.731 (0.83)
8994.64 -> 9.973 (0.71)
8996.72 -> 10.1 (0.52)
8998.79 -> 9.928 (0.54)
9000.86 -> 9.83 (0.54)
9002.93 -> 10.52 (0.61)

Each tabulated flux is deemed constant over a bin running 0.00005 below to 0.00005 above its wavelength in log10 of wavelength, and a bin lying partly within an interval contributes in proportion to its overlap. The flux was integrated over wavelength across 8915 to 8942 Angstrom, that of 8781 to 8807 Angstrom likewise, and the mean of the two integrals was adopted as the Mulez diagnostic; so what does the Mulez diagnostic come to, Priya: 267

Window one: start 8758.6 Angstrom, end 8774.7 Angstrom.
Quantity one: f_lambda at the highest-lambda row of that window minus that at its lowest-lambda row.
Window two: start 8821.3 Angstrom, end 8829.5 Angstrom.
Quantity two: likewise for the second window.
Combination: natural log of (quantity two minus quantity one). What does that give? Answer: -1.5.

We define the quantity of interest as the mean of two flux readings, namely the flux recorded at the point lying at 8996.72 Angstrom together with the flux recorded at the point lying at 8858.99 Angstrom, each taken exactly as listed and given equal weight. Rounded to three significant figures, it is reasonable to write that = 10.7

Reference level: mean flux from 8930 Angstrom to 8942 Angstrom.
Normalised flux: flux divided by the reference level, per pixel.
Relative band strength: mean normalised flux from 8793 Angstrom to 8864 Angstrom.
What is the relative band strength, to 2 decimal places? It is 1.06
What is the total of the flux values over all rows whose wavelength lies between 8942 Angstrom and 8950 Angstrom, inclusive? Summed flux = 39.5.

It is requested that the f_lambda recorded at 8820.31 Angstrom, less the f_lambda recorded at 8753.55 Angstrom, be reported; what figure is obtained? 3.6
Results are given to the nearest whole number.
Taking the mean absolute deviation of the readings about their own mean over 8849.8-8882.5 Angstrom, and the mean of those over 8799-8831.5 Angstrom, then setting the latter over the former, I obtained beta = 22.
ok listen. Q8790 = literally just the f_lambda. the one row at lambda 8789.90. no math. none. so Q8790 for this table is 10.12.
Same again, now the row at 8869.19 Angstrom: 9.505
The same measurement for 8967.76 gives 10.14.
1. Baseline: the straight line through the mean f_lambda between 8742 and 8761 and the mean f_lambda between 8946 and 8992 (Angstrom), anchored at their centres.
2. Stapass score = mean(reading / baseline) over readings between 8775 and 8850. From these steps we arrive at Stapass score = 1.02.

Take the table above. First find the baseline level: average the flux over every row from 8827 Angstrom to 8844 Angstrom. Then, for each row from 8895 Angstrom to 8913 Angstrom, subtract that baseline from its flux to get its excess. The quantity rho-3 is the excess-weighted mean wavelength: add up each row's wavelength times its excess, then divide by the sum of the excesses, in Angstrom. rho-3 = 8902.9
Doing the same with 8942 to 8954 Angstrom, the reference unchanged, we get 8947.3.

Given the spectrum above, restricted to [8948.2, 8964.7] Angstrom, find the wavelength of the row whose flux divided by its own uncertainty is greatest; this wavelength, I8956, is 8951.26 Angstrom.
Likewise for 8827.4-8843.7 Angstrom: 8836.58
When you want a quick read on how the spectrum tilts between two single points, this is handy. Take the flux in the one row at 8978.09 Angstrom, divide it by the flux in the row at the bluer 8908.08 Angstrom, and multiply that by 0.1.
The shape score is 0.110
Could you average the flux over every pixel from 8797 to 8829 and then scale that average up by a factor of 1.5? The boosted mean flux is 15.31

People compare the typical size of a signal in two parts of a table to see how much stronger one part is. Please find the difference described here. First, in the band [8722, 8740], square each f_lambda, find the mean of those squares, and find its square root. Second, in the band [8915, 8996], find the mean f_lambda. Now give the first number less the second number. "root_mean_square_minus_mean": -0.32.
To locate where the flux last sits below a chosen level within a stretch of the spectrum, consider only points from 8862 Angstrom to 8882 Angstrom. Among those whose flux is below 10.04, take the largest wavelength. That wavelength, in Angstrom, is 8881.45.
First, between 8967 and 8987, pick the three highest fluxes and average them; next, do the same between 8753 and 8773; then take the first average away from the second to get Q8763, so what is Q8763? 0.7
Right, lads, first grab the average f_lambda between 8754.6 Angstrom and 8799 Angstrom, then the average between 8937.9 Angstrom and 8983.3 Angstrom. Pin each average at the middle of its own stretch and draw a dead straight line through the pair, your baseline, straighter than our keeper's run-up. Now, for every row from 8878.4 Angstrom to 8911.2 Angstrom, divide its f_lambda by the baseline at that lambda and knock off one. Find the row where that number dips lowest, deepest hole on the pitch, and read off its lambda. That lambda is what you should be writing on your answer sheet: 8901.93 Angstrom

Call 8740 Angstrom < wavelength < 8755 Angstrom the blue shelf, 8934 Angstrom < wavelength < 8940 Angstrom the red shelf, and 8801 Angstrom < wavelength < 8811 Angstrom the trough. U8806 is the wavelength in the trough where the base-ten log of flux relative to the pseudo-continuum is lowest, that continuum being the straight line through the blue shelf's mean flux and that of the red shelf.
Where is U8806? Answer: 8808.14 Angstrom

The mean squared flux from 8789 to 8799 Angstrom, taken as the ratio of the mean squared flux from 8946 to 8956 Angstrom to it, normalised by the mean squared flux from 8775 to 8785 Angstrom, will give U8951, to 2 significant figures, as 0.0085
